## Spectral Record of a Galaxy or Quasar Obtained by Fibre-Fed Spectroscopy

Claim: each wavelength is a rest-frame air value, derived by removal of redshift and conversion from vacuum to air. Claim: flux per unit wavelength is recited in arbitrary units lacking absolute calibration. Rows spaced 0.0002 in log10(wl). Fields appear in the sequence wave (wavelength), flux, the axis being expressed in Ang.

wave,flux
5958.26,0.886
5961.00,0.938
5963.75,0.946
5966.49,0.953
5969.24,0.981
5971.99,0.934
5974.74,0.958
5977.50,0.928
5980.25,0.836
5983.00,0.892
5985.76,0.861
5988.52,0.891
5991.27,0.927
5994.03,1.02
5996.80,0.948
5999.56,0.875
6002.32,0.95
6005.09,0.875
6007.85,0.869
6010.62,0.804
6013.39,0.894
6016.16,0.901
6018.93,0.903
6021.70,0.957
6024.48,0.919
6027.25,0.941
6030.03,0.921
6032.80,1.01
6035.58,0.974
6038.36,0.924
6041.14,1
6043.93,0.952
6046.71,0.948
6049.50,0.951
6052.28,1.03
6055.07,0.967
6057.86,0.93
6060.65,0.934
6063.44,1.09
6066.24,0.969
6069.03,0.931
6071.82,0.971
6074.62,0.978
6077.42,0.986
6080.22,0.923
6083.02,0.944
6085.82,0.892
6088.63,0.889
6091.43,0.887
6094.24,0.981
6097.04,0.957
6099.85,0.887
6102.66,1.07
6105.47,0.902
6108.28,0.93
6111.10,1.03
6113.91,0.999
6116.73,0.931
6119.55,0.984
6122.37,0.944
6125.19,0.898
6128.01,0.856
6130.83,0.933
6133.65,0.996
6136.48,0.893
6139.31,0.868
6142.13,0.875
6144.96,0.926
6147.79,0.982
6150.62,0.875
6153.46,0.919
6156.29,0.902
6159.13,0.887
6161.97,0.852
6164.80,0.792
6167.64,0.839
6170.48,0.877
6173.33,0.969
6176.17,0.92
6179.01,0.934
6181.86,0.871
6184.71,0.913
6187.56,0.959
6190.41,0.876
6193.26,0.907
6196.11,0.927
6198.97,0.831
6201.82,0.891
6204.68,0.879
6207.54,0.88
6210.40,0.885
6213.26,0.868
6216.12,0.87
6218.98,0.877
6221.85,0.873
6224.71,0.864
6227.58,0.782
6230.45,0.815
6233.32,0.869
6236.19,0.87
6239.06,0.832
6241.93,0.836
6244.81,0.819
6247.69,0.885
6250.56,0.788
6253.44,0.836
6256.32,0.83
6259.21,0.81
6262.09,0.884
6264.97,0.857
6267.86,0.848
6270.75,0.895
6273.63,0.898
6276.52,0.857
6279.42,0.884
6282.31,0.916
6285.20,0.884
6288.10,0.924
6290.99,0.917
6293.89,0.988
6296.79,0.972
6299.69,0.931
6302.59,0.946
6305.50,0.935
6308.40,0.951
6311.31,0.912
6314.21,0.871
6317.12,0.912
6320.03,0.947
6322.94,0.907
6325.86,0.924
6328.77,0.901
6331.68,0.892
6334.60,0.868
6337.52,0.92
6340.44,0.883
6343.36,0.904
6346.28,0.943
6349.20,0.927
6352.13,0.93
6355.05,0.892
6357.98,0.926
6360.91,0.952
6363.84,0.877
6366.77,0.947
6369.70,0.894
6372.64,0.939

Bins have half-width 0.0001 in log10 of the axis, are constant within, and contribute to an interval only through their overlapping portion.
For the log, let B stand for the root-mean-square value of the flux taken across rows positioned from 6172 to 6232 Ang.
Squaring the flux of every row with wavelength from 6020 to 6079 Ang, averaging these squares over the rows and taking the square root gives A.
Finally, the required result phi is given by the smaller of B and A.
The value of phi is 0.886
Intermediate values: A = 0.967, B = 0.89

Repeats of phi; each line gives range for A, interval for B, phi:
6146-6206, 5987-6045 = 0.896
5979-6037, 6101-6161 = 0.914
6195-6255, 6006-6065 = 0.857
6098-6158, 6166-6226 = 0.892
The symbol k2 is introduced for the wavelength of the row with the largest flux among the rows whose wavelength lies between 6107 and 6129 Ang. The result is 6111.10 Ang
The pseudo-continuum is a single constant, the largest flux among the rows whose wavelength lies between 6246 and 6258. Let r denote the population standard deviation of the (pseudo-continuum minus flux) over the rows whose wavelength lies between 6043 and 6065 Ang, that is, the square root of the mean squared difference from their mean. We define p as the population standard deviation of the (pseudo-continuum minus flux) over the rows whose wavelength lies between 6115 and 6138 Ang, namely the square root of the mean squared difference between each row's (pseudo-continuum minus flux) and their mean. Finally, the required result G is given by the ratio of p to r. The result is 0.8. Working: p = 0.0438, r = 0.052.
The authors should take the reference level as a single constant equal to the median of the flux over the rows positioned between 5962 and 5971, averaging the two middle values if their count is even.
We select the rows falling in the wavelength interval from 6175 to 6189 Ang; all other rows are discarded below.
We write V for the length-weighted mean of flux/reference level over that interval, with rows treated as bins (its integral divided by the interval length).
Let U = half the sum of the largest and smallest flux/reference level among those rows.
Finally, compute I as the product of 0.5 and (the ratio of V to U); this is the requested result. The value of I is 0.5023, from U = 0.96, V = 0.96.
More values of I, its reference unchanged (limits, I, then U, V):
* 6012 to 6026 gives 0.4944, 0.97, 0.96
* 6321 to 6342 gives 0.5024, 0.94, 0.94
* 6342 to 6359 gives 0.5016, 0.96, 0.97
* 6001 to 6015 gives 0.5007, 0.92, 0.92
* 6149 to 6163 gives 0.5019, 0.93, 0.93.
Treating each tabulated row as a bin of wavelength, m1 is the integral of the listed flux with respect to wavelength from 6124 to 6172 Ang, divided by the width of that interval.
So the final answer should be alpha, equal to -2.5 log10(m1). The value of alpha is 0.124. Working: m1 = 0.89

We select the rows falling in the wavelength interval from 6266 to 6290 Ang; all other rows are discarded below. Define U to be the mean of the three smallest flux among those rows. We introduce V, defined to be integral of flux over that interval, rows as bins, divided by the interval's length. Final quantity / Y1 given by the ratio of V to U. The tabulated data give 1.03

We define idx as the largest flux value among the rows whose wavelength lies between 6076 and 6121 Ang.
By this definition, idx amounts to 1.07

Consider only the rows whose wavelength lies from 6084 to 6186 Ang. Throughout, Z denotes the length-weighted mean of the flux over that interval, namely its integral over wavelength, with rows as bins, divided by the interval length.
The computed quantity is 0.92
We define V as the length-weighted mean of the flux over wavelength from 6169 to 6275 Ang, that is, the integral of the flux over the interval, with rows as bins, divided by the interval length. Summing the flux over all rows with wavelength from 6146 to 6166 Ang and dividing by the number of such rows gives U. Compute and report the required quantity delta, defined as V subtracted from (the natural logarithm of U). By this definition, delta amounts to -0.99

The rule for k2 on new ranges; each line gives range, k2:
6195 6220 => 6196.11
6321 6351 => 6346.28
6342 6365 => 6360.91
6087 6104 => 6102.66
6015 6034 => 6032.80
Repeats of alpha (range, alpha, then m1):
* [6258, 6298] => 0.120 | 0.90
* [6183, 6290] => 0.153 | 0.87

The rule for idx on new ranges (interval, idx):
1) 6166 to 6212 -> 0.969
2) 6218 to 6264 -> 0.885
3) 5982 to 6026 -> 1.02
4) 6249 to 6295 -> 0.988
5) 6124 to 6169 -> 0.996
